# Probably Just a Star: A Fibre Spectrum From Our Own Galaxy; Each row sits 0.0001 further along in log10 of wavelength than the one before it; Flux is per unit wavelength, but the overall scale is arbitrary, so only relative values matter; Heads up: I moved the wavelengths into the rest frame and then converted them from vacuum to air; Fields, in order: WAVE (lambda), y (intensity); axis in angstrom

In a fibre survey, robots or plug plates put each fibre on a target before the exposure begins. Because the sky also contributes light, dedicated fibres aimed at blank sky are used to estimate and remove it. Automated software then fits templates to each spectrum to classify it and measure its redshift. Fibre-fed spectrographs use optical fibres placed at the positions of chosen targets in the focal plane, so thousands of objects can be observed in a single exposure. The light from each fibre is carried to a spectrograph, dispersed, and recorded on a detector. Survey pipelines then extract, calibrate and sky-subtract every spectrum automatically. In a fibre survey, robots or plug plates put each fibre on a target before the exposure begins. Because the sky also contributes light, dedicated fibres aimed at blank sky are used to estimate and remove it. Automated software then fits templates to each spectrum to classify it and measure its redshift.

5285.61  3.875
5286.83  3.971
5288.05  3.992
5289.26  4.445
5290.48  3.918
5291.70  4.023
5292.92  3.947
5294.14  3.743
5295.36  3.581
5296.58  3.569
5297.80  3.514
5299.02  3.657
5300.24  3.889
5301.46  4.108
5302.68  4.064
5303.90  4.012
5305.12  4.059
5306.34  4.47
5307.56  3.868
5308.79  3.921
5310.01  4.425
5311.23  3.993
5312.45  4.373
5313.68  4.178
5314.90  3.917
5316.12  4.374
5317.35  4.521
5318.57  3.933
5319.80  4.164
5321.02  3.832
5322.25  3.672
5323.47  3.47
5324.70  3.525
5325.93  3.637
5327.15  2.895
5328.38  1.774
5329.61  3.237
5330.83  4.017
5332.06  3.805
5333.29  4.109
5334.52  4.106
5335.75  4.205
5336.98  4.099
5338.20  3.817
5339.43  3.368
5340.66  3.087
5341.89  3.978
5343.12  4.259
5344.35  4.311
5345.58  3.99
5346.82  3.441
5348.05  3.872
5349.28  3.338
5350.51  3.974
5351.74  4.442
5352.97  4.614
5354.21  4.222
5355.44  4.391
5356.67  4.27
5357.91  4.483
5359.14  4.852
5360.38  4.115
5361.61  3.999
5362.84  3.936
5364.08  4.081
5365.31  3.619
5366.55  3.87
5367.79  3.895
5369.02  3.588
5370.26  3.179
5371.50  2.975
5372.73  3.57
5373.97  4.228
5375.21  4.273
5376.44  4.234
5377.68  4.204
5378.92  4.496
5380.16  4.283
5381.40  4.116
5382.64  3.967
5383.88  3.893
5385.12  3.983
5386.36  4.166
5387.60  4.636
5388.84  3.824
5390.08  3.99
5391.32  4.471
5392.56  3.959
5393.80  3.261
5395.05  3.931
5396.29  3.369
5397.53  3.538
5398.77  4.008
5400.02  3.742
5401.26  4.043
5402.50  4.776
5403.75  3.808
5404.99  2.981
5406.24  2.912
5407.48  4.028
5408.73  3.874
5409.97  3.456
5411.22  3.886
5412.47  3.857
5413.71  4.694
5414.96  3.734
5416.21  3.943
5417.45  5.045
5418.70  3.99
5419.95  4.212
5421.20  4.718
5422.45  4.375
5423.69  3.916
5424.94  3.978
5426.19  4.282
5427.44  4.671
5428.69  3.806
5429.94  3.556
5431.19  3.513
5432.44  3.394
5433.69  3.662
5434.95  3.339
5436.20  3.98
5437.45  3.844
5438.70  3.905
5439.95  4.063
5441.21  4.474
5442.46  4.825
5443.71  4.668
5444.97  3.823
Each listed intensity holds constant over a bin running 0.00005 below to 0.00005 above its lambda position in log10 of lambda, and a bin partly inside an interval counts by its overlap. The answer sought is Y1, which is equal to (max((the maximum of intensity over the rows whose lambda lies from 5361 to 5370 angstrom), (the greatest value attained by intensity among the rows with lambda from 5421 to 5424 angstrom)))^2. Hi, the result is 22.3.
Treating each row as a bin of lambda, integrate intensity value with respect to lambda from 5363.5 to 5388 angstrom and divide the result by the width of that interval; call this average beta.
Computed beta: 3.96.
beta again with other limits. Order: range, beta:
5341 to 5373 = 3.97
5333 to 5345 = 3.93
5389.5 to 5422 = 3.93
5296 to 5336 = 3.85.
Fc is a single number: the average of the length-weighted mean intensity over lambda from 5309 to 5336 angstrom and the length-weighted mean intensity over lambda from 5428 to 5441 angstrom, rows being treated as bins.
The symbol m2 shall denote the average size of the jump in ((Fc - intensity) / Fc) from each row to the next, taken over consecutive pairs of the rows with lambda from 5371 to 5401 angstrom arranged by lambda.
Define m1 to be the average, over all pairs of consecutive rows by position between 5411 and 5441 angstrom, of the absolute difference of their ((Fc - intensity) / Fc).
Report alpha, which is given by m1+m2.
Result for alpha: 0.20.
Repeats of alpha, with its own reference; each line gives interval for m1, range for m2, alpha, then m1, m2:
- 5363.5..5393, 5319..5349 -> 0.18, 0.076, 0.106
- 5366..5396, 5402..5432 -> 0.22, 0.084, 0.134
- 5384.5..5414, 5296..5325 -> 0.20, 0.131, 0.067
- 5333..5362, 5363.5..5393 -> 0.16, 0.088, 0.076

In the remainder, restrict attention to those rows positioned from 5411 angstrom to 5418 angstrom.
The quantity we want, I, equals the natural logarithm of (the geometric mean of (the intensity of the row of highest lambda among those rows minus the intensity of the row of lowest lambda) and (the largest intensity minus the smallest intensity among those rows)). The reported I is 0.2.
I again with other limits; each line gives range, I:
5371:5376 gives 0.3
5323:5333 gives -0.1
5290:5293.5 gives -2.9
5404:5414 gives 0.6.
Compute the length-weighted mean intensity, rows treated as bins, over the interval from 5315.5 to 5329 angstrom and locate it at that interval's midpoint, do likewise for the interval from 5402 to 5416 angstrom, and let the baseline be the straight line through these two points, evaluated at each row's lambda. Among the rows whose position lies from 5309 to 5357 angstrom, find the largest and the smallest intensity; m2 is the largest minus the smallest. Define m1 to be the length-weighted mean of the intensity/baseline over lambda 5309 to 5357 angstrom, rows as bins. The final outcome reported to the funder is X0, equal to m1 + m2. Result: 3.9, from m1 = 1.07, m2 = 2.84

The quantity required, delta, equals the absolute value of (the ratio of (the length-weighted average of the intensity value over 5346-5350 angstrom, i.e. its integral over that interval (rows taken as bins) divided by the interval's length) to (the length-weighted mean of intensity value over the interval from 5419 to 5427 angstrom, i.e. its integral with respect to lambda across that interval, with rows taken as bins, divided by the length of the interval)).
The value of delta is 0.84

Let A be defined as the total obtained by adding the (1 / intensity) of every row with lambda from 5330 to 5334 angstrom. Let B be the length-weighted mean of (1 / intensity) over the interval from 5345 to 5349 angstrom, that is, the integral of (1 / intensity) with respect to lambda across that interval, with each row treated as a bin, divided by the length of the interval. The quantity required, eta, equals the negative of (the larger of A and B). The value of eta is -0.76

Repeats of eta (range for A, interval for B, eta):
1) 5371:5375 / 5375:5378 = -0.85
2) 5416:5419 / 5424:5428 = -0.70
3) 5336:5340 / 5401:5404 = -0.80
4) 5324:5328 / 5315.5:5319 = -0.90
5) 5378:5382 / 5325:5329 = -0.70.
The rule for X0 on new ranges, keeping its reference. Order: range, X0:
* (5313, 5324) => 2.2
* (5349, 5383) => 3.0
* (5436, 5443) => 2.1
